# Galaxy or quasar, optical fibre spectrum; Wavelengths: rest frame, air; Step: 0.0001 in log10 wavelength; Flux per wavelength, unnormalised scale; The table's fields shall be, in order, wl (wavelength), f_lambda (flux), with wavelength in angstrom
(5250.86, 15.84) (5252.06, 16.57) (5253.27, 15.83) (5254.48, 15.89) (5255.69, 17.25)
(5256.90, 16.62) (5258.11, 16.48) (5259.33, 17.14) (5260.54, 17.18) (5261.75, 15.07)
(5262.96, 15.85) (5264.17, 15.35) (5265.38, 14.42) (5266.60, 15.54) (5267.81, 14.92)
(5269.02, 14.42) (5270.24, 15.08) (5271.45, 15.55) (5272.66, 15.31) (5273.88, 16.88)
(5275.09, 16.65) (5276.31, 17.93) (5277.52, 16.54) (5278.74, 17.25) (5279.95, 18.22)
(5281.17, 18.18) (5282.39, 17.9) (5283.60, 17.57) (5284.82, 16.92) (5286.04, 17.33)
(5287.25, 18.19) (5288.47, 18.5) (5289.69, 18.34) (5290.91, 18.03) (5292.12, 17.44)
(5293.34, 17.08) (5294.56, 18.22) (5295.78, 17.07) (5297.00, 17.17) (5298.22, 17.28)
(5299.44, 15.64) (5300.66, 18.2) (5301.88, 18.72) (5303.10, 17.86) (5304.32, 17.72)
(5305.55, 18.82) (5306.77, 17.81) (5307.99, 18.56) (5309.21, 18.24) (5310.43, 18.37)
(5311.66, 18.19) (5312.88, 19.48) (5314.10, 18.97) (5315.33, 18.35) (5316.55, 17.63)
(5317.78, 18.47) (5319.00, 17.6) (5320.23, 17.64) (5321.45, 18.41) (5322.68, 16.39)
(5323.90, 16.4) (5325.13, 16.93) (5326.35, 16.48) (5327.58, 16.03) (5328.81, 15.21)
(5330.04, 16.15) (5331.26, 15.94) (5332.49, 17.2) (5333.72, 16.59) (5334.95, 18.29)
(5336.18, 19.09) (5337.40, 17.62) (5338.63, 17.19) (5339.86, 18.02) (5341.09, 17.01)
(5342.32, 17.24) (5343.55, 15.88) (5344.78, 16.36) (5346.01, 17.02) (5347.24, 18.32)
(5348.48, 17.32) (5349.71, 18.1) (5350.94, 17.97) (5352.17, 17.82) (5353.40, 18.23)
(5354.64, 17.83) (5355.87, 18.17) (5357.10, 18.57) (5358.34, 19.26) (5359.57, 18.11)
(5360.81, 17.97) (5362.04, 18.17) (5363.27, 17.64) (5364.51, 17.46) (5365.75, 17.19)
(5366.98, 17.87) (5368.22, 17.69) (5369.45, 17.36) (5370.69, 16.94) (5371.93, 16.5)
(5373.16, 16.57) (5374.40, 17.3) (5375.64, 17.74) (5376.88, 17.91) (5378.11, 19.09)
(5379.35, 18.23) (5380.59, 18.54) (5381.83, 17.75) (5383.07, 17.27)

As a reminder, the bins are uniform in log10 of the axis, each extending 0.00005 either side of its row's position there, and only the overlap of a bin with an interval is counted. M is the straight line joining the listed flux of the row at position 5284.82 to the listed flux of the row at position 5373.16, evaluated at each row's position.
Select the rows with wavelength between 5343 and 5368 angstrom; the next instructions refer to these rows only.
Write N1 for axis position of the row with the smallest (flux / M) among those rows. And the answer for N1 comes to 5343.55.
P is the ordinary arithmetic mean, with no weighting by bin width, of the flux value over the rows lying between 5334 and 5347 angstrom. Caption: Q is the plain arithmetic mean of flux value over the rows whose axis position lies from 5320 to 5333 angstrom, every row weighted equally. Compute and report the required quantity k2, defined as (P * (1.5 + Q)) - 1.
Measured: 314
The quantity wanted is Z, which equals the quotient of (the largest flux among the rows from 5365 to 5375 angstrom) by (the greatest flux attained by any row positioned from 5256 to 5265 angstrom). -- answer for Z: 1.04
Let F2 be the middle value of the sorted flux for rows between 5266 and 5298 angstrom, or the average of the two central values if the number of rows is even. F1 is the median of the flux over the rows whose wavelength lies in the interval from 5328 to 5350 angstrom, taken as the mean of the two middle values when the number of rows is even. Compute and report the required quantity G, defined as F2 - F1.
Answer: 0.0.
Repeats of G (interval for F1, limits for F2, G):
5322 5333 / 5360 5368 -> 1.4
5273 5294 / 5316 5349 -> -0.4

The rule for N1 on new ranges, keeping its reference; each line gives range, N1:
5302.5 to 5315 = 5304.32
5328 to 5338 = 5328.81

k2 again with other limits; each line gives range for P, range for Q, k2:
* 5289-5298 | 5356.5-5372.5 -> 338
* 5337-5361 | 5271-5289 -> 331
